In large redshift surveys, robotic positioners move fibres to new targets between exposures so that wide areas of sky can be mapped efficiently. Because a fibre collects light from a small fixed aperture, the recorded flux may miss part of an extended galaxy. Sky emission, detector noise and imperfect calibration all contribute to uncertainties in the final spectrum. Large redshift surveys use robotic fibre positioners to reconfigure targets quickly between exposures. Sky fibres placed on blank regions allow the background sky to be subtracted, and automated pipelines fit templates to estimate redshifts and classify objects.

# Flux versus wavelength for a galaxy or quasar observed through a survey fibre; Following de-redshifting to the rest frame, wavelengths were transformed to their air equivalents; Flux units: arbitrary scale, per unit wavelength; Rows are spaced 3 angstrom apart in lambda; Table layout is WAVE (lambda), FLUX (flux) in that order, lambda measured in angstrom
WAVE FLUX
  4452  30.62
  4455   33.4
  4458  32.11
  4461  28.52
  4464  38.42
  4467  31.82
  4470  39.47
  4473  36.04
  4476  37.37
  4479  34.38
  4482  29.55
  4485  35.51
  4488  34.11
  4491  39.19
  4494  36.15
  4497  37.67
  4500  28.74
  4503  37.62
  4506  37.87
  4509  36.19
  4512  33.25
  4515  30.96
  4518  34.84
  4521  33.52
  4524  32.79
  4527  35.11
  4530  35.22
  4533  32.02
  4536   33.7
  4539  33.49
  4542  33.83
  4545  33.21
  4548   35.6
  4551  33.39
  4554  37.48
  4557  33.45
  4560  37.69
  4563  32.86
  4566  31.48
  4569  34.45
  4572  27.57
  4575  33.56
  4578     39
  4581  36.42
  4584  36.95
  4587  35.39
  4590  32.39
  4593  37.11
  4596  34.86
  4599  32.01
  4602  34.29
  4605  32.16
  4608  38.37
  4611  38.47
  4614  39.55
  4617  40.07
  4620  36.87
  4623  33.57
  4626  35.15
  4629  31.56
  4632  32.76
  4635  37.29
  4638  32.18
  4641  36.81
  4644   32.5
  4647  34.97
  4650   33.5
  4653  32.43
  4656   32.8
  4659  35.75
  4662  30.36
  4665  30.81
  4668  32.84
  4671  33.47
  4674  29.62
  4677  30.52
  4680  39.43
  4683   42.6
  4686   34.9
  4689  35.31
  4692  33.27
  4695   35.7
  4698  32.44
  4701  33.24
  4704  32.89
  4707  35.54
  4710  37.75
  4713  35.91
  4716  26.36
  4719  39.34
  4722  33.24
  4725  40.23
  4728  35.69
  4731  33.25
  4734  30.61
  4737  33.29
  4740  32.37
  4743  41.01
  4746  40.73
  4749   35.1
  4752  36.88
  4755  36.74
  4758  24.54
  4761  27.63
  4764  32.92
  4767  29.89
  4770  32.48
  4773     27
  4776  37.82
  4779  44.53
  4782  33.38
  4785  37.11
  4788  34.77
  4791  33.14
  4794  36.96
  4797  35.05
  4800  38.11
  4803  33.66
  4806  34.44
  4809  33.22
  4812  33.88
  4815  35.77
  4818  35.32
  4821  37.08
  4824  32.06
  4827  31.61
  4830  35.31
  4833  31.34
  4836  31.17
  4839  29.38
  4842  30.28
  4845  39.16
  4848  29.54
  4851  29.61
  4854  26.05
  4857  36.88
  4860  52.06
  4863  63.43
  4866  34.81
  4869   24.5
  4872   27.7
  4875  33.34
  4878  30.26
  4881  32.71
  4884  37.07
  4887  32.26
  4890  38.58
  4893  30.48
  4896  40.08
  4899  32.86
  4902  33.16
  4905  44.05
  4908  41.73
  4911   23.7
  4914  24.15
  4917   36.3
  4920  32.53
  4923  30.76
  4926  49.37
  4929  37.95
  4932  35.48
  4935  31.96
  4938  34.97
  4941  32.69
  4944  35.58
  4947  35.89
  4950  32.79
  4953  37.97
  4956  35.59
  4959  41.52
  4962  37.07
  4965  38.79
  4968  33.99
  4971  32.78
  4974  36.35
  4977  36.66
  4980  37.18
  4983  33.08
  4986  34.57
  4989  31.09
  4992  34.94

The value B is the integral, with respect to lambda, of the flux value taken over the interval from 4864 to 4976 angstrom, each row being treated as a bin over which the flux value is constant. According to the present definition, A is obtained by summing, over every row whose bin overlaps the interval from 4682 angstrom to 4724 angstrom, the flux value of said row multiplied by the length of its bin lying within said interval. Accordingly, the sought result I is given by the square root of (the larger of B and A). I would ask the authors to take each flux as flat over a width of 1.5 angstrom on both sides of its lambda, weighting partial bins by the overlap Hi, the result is 62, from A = 1464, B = 3895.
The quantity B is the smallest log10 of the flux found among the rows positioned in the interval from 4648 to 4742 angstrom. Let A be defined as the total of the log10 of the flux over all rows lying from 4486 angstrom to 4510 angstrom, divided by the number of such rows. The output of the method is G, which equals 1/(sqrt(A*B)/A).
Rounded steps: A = 1.55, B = 1.42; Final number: 1.05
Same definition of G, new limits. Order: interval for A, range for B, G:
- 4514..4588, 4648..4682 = 1.02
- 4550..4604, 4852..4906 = 1.05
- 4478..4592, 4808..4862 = 1.04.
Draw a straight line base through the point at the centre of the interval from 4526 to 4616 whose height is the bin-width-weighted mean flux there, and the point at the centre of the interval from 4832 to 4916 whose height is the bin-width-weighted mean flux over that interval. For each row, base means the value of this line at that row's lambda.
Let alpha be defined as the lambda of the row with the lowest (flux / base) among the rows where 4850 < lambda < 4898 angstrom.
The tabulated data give 4869 angstrom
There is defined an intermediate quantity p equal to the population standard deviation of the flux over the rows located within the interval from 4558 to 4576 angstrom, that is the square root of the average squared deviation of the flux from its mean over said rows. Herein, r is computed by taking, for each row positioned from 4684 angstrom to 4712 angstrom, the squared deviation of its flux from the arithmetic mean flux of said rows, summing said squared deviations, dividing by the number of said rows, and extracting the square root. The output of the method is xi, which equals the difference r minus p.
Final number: -1.4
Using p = 3.1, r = 1.6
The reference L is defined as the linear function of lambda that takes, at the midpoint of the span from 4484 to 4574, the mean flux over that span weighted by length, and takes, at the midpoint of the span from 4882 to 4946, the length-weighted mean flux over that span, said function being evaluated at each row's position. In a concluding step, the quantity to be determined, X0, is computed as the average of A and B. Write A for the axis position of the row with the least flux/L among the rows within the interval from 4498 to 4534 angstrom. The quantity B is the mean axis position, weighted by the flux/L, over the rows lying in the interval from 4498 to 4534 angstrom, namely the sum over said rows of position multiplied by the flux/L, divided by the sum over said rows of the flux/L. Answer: 4508.2 angstrom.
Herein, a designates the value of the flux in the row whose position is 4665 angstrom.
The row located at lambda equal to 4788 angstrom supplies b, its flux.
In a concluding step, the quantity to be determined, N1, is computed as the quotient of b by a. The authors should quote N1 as 1.13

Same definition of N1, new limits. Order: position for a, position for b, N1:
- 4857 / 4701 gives 0.90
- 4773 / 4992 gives 1.29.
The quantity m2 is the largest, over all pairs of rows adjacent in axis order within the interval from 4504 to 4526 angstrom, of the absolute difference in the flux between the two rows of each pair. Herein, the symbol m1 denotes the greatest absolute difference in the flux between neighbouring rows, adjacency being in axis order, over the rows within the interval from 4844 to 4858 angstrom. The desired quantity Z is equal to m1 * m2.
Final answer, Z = 42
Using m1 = 10.8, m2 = 4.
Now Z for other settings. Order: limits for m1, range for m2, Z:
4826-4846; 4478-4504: 79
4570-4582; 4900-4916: 108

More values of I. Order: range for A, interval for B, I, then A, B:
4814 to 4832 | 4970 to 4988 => 25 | 619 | 631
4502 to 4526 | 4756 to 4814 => 44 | 830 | 1958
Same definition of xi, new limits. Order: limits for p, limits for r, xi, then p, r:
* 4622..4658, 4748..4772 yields 2.3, 1.8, 4.1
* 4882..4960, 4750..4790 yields -0.2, 5.4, 5.2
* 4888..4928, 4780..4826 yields -5.5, 7.2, 1.7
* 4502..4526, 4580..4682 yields 0.5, 2.3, 2.8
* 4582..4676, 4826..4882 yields 6.3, 2.7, 9.0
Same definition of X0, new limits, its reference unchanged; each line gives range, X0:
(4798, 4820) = 4809.0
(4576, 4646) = 4619.8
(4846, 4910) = 4873.7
